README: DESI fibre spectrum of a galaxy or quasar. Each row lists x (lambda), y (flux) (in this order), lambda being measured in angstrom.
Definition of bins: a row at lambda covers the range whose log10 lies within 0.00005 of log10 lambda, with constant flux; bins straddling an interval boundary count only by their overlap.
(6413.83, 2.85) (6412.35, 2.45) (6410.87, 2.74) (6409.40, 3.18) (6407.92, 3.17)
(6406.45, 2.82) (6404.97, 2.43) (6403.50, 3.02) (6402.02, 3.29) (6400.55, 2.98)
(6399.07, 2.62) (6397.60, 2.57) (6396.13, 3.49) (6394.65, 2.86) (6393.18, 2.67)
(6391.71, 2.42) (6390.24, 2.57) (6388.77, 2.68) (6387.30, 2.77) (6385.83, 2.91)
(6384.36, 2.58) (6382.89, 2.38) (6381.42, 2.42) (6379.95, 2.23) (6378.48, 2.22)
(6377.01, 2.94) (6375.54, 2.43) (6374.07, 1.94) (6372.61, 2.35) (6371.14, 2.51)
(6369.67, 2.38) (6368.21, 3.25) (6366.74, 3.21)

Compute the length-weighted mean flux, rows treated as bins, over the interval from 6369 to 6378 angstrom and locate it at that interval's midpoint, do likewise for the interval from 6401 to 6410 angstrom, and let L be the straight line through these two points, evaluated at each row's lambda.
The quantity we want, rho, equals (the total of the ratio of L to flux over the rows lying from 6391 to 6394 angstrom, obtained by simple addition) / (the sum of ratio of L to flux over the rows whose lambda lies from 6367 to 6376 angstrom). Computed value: 0.37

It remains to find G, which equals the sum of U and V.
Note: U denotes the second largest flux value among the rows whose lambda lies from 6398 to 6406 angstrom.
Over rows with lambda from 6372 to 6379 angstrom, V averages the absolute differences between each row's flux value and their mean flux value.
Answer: 3.27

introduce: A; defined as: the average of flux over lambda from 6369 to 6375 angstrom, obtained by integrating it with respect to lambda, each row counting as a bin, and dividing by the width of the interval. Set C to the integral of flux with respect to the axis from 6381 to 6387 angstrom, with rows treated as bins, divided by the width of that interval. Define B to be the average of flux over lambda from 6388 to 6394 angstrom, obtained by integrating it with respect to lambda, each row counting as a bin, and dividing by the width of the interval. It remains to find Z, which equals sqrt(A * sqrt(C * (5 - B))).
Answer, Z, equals 2.40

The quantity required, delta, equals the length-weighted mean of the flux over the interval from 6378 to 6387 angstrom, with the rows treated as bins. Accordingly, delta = 2.48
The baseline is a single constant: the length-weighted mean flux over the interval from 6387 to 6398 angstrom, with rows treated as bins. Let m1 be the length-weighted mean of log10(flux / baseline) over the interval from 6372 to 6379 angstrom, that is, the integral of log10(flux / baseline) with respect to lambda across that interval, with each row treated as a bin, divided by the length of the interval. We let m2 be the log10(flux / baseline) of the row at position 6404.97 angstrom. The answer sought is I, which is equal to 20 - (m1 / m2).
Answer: 18.8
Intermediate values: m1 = -0.07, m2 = -0.06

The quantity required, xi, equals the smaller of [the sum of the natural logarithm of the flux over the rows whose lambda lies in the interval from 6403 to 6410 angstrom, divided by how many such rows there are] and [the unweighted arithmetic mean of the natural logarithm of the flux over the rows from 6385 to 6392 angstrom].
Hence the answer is 0.98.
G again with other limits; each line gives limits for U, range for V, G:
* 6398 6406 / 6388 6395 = 3.14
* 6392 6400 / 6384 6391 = 2.97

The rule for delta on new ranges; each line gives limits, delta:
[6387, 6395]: 2.65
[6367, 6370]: 2.94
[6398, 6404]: 2.95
